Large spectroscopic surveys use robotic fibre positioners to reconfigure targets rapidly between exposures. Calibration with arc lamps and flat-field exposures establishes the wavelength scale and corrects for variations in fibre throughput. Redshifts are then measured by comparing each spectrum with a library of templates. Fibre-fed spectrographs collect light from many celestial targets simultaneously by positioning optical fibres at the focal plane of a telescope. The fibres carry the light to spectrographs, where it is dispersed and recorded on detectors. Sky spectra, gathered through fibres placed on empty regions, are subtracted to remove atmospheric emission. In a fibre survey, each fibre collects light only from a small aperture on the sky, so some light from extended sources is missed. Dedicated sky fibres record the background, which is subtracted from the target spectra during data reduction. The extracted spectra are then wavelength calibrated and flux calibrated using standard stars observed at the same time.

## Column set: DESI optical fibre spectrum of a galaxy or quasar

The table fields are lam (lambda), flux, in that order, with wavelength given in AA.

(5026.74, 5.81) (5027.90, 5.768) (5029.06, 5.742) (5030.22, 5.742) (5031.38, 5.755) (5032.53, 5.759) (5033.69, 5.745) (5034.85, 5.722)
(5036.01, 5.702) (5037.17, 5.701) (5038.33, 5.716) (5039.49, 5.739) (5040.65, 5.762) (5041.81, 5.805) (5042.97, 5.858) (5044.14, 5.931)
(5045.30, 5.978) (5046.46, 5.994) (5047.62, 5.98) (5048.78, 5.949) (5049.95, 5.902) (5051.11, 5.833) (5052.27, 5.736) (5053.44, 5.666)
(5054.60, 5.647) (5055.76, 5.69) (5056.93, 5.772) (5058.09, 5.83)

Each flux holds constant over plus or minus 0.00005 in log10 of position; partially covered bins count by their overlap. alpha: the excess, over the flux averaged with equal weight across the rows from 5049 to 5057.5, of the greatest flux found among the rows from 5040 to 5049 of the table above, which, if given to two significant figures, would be 0.24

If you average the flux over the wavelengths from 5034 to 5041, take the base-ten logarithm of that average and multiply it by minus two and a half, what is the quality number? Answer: -1.894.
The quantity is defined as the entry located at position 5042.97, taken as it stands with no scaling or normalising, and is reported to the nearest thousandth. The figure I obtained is 5.858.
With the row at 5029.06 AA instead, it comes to 5.742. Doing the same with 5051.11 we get 5.833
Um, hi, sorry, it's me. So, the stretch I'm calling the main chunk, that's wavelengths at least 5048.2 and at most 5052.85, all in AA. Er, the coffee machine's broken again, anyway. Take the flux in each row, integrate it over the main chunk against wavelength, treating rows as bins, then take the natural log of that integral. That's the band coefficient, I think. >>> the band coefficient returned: 3.3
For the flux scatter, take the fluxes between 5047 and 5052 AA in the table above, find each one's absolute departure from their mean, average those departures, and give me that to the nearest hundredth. 0.05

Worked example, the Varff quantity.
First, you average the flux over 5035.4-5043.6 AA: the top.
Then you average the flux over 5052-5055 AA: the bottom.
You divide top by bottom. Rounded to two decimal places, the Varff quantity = 1.01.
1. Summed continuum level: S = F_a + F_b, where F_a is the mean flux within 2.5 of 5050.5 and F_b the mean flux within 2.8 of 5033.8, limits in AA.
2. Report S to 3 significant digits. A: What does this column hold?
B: 11.6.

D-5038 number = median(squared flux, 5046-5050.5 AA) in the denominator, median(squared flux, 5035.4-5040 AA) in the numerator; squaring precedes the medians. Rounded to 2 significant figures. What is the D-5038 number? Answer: 0.92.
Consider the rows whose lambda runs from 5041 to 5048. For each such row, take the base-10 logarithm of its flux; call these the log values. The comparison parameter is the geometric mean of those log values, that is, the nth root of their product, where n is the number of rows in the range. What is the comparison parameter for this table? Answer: 0.773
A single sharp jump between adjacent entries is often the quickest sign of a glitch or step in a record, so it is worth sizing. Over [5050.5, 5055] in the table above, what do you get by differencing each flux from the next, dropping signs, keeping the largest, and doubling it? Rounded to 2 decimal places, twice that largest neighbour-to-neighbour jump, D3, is 0.19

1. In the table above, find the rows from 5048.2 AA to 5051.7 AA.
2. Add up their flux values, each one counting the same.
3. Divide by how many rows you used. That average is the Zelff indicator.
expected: 5.89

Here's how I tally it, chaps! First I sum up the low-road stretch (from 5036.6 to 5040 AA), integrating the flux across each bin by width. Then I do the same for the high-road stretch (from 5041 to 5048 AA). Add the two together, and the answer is 61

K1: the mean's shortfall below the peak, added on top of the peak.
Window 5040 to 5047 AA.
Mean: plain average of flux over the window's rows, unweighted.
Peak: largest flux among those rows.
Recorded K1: 6.10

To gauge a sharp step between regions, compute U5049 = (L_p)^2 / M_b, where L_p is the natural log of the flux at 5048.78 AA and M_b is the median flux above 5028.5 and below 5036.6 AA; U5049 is 0.554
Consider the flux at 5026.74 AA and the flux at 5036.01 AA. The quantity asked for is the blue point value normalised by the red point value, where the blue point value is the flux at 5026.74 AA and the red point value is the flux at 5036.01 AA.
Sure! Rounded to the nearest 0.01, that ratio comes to 1.02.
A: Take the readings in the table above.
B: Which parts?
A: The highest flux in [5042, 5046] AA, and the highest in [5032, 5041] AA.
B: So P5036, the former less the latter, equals 0.22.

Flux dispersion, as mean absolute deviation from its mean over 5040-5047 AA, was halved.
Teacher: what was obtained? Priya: 0.040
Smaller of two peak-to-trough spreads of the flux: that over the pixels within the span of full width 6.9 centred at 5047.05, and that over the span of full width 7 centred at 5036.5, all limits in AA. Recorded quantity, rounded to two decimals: 0.04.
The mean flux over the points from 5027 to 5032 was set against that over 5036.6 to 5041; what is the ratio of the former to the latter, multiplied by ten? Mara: 10.0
